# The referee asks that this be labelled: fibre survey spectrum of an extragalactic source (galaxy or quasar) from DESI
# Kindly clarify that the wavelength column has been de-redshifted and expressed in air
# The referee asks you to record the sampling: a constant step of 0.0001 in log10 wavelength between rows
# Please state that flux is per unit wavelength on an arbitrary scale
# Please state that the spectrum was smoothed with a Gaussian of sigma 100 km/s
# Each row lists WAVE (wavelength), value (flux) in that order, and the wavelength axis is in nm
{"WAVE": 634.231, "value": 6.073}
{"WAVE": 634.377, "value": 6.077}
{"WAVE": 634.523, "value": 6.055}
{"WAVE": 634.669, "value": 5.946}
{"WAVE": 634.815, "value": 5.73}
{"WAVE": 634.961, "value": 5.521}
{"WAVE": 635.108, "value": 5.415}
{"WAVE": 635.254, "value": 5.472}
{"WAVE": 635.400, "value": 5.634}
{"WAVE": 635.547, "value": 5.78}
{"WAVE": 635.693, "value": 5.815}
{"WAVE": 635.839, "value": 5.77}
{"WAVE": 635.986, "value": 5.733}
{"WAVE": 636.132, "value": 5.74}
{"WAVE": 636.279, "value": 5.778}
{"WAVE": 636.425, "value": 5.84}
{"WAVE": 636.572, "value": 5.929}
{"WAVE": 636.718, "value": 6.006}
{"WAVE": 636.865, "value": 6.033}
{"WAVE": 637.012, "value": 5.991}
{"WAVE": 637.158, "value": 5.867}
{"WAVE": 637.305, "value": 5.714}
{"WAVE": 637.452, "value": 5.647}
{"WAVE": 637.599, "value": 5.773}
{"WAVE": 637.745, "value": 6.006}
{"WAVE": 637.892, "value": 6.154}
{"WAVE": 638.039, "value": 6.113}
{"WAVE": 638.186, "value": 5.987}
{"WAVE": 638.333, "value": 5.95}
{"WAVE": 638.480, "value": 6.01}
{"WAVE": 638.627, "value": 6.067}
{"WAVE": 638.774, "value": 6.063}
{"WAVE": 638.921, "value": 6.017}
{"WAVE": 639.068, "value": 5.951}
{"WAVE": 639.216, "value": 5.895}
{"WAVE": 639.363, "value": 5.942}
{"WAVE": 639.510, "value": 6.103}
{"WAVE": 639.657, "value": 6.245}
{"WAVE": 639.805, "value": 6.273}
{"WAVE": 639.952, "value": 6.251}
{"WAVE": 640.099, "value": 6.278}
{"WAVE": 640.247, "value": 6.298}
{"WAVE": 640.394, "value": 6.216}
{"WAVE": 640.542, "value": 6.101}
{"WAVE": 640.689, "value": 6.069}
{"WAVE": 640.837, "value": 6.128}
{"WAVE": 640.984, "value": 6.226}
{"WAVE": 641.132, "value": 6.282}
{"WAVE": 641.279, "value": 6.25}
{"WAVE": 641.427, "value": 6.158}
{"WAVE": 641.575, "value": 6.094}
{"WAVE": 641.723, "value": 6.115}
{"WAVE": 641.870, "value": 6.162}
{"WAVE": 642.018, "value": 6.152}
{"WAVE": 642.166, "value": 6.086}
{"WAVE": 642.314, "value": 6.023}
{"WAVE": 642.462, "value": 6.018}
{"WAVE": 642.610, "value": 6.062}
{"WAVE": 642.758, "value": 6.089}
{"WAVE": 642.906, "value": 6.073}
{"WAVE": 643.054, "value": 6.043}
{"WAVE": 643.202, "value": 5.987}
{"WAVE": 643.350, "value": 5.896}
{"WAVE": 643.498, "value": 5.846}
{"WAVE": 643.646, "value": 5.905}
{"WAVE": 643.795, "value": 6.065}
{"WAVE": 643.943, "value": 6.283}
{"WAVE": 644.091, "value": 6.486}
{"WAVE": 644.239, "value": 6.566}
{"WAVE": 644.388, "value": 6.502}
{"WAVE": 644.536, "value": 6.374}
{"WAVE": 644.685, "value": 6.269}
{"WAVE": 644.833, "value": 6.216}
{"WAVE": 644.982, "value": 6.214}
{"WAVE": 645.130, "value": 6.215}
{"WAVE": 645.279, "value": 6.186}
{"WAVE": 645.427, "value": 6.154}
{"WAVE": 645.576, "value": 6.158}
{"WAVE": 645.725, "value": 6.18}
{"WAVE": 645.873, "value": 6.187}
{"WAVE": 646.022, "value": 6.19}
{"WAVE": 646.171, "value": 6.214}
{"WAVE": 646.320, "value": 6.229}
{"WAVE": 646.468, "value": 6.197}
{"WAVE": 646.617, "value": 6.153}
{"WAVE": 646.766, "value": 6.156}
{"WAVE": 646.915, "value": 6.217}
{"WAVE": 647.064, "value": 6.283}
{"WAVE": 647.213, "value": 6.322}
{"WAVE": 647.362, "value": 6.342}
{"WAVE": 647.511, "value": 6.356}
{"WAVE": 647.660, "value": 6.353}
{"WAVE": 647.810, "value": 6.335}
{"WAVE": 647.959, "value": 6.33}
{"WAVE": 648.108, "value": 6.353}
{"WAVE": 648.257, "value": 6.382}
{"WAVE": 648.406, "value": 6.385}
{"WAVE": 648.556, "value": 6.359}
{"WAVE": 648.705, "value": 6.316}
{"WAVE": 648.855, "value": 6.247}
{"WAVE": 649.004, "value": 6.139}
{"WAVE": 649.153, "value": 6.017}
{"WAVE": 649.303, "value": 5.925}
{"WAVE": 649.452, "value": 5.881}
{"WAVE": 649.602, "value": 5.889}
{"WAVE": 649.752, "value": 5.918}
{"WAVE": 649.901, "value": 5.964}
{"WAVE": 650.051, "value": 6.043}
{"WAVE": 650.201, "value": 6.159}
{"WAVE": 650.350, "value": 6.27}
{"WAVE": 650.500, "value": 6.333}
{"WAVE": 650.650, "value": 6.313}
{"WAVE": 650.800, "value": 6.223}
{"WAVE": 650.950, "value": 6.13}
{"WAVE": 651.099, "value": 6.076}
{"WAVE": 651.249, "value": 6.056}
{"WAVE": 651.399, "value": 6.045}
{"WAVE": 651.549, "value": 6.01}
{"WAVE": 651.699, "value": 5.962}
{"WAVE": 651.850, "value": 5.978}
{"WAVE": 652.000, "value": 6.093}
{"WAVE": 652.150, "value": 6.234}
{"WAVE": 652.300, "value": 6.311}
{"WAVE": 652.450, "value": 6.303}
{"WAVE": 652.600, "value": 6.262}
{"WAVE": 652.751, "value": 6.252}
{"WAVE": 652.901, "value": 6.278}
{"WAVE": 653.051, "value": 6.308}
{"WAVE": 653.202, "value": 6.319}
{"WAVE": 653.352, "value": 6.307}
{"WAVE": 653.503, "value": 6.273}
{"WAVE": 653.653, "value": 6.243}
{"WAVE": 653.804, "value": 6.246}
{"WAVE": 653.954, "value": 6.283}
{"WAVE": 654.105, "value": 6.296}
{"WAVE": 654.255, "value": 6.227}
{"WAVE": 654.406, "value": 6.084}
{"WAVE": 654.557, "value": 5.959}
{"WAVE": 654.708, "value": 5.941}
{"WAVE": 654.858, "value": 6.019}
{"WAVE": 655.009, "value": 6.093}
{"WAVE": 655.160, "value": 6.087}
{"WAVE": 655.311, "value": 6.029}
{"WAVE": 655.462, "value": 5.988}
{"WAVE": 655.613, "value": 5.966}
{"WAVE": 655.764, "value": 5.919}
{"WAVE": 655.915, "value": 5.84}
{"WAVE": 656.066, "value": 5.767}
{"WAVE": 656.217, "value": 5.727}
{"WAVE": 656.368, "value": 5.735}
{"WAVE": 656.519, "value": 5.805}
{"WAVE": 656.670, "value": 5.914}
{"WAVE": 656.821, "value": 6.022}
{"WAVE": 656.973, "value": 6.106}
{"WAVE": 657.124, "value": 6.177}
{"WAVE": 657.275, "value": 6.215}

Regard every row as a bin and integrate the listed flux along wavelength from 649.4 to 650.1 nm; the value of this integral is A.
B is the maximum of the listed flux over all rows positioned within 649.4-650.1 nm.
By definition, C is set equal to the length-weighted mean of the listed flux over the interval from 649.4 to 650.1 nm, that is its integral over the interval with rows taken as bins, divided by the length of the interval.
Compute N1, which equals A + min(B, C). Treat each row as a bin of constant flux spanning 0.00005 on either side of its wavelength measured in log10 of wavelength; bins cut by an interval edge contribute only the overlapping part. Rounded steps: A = 4.15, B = 6.043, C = 5.93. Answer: 10.1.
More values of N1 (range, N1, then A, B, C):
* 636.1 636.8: 10.0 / 4.11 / 6.006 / 5.87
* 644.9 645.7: 11.1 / 4.95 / 6.215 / 6.18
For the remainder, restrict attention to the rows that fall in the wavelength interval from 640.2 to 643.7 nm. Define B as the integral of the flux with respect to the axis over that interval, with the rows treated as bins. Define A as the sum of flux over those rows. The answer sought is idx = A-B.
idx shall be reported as 125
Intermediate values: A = 146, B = 21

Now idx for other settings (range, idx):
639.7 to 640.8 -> 37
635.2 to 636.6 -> 49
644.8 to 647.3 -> 90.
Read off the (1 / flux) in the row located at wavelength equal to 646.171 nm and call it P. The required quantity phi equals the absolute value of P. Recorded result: 0.161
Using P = 0.161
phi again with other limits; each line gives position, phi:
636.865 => 0.166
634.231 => 0.165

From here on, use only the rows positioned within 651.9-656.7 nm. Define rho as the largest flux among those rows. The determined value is 6.319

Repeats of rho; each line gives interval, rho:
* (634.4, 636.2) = 6.055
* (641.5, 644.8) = 6.566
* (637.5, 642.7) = 6.298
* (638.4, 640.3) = 6.298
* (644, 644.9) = 6.566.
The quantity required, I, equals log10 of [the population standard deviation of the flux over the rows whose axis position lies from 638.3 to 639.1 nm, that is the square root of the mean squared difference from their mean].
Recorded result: -1.33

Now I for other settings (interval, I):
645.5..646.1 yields -1.90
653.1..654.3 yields -1.51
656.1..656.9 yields -0.95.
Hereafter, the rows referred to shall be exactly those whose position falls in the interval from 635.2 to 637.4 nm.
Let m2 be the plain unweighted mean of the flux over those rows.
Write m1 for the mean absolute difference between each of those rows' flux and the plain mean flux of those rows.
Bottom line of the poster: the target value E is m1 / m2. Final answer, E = 0.019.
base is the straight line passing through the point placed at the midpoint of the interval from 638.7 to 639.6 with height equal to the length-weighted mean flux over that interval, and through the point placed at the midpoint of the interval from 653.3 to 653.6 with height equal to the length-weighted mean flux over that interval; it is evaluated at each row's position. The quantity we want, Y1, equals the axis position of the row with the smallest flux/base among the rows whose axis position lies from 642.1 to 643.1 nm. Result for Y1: 642.462 nm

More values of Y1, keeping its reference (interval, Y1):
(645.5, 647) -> 646.617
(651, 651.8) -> 651.699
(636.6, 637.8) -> 637.452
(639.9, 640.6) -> 640.542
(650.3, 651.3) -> 651.249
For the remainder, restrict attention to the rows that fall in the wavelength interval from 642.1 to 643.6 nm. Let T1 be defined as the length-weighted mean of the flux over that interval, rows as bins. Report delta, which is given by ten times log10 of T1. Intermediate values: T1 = 6.01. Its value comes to 7.79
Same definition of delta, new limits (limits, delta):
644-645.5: 8.01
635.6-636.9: 7.67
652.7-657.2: 7.83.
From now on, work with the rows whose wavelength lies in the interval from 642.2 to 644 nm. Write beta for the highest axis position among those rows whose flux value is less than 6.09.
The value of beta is 643.795 nm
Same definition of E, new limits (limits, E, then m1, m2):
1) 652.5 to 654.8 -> 0.014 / 0.09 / 6.22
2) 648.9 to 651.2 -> 0.021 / 0.13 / 6.09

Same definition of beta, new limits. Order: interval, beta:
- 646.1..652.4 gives 651.850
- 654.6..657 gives 656.821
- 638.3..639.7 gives 639.363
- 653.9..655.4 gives 655.311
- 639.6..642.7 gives 642.610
